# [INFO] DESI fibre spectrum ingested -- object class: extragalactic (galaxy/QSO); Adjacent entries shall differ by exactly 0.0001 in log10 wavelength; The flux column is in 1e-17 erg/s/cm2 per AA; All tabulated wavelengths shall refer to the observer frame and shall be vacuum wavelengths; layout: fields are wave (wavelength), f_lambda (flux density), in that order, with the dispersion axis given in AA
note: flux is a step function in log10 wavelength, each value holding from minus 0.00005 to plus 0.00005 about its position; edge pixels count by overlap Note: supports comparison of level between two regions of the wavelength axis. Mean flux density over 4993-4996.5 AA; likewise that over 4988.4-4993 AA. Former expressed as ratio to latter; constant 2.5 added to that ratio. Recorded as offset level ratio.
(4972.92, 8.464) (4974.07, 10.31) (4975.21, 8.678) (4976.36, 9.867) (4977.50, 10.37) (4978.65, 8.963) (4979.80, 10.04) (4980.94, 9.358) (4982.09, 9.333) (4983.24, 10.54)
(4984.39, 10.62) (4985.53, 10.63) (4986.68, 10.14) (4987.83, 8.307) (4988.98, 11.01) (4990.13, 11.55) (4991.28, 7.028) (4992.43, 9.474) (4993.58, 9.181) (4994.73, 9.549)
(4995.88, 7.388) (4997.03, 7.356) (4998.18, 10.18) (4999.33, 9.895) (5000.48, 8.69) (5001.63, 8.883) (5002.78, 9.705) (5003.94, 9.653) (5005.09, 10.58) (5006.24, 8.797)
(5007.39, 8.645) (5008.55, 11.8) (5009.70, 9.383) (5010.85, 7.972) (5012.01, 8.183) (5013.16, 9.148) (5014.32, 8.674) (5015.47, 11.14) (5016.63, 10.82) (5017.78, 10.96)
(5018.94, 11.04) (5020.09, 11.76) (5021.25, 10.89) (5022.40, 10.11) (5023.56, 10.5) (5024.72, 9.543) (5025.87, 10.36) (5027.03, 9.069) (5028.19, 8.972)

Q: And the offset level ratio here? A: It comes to 3.39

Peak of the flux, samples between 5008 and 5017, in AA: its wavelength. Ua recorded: 5008.55 AA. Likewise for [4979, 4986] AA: 4985.53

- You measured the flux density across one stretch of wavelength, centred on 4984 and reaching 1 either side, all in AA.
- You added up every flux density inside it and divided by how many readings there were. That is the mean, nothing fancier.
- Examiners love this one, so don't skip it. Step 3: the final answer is 10.6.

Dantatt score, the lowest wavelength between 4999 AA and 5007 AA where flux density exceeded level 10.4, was 5005.09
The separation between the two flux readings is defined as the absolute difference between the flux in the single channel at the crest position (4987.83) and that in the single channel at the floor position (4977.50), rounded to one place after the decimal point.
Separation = 2.1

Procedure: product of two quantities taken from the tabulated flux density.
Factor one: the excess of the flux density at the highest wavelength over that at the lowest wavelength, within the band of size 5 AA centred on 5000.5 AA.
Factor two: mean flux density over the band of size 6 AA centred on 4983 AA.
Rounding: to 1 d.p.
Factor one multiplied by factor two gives -4.8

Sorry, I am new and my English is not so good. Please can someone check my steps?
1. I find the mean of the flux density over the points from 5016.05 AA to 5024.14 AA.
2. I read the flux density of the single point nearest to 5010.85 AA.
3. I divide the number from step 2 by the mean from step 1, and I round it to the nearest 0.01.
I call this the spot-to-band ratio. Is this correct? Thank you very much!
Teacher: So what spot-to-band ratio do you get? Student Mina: 0.73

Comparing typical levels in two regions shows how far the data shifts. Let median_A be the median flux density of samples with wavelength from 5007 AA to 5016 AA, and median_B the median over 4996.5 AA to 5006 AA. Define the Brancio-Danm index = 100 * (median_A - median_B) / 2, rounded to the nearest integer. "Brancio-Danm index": -38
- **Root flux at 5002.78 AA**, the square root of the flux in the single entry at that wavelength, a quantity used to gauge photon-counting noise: 3.12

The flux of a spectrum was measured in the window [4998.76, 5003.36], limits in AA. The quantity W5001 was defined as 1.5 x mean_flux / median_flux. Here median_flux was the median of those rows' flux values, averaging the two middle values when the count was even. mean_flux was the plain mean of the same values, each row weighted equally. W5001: 1.50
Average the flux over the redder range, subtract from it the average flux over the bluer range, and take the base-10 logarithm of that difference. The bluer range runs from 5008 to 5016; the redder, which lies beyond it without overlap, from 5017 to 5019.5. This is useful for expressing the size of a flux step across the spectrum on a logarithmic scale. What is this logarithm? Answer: 0.18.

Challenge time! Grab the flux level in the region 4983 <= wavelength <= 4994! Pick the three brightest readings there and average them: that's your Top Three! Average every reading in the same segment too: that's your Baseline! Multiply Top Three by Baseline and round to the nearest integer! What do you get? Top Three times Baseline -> 109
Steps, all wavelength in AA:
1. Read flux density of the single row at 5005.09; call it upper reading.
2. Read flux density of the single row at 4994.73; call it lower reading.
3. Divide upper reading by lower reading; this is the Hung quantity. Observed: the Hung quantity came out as 1.1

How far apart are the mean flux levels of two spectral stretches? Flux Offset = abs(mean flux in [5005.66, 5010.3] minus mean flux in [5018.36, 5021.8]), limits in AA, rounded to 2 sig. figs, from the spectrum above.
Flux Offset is 1.6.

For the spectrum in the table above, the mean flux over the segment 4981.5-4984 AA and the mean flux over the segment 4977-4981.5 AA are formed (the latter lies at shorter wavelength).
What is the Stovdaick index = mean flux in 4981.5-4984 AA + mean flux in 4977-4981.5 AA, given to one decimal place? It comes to 19.6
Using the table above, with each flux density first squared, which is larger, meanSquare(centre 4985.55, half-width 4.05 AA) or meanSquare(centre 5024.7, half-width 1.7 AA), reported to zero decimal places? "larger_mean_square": 103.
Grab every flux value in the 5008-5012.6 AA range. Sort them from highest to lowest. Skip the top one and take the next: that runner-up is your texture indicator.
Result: 9.383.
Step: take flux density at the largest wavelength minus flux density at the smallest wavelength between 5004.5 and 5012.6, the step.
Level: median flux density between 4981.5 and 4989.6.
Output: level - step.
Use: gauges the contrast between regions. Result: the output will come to 12.9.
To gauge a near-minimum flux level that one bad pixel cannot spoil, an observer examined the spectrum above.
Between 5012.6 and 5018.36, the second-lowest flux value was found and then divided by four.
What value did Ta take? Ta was 2.29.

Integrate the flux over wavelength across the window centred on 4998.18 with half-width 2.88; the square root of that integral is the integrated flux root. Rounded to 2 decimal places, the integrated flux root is 7.08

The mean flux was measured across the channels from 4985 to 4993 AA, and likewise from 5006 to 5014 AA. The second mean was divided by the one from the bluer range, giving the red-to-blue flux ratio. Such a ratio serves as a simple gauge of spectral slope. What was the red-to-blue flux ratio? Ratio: 0.94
